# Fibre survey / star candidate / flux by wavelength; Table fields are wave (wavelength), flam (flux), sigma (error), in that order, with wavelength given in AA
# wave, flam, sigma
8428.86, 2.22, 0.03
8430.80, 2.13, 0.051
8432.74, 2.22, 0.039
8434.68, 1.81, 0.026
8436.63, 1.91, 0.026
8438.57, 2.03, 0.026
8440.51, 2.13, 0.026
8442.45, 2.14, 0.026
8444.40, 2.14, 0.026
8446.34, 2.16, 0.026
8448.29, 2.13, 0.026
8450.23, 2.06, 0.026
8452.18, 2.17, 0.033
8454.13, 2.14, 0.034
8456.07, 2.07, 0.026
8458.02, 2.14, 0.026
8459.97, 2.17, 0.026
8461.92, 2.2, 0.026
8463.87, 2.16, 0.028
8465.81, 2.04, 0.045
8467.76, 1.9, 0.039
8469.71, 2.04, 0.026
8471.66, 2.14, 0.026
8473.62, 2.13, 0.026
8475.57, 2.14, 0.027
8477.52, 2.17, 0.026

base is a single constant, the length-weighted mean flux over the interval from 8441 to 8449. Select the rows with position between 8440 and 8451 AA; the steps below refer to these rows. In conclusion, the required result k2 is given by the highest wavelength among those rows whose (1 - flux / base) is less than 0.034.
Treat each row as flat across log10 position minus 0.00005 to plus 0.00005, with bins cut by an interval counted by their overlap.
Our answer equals 8448.29 AA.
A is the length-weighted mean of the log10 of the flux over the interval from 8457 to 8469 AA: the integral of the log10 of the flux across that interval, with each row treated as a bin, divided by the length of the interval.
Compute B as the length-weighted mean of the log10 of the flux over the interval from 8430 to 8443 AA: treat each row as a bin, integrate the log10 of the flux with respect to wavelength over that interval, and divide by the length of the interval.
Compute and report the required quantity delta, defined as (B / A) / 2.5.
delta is 0.39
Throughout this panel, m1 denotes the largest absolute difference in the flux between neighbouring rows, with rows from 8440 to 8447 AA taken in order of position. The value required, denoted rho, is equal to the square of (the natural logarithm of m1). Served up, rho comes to 15.3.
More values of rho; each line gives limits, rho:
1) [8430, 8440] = 0.8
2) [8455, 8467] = 4.5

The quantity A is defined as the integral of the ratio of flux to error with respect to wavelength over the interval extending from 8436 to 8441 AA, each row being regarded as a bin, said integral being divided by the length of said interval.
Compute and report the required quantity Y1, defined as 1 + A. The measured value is 78.8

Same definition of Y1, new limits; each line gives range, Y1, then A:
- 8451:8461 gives 75.9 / 75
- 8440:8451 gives 82.9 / 82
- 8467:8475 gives 74.8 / 74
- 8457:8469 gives 71.5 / 70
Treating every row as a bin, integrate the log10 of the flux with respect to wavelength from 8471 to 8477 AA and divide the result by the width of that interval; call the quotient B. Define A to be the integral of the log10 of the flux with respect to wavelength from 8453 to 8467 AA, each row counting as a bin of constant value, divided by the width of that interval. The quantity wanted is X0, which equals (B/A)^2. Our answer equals 1.01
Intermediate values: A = 0.328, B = 0.330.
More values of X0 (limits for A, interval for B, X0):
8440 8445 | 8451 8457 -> 0.99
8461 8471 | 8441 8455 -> 1.09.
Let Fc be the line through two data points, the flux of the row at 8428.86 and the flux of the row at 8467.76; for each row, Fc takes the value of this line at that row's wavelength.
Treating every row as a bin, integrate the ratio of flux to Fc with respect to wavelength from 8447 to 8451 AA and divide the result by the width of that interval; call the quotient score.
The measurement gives 1.02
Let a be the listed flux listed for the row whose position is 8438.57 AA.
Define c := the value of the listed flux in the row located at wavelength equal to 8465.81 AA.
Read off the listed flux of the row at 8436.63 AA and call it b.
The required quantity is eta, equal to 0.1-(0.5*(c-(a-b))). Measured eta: -0.86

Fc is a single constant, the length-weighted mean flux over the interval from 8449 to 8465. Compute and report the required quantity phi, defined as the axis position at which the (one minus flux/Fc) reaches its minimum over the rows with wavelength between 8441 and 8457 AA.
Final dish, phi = 8452.18 AA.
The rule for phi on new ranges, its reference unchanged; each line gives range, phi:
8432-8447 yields 8432.74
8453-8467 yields 8461.92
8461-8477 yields 8461.92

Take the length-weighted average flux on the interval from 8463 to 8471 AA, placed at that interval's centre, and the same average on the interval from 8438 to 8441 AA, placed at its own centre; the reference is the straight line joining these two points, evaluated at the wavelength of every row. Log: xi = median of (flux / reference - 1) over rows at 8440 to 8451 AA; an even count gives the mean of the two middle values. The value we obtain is 0.030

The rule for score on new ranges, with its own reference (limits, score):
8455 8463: 1.09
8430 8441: 0.94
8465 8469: 1.03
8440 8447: 1.02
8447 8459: 1.05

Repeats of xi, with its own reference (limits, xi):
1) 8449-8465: 0.047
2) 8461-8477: 0.051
